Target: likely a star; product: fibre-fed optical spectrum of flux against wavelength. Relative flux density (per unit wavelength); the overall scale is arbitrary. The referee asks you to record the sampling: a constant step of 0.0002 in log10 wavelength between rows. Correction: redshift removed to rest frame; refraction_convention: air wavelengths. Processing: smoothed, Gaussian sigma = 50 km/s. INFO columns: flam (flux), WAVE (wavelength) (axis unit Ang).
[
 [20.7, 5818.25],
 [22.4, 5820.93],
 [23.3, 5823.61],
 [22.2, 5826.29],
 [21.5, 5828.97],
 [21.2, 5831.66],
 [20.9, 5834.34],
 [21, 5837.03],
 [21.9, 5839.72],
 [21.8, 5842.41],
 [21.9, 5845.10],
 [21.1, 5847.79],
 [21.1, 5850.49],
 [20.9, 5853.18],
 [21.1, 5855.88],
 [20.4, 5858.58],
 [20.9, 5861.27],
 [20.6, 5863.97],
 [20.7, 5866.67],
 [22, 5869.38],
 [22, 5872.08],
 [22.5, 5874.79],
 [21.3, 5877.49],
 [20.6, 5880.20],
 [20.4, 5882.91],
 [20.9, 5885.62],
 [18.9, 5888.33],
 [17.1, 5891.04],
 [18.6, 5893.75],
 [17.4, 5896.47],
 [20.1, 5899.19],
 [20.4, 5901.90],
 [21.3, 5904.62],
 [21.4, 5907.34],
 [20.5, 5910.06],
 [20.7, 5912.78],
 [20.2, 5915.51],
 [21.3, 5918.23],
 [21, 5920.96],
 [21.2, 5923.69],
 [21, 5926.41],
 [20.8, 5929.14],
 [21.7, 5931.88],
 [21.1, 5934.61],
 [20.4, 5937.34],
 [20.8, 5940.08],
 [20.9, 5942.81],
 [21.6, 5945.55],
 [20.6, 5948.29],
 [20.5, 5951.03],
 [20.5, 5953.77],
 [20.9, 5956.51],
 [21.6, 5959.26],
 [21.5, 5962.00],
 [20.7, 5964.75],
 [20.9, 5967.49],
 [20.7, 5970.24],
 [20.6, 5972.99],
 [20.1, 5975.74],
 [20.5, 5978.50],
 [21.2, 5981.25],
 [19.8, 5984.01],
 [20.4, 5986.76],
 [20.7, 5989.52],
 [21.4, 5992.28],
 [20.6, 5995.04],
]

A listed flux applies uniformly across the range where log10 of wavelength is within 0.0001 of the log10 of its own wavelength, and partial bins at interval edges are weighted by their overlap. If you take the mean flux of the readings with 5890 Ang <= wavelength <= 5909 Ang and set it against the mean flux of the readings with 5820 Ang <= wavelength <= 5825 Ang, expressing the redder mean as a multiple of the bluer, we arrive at 0.85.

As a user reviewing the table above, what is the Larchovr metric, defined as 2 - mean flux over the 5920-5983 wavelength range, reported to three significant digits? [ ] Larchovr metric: -18.9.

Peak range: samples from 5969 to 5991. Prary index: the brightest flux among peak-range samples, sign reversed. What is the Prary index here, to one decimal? -21.2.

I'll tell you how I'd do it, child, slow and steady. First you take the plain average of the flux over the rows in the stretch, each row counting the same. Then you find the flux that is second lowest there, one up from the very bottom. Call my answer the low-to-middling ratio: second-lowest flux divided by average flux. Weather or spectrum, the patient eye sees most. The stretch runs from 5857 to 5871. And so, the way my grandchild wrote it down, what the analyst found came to 0.98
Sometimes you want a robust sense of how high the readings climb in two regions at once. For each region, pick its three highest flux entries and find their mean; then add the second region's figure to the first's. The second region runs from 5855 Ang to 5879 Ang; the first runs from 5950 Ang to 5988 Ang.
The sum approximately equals 43.6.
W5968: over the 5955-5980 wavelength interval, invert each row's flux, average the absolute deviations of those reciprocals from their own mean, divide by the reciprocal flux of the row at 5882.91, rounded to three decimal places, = 0.016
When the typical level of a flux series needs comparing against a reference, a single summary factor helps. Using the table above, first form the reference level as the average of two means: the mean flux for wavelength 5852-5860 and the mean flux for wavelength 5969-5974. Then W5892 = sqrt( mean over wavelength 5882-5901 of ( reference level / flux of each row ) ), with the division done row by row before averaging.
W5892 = 1.05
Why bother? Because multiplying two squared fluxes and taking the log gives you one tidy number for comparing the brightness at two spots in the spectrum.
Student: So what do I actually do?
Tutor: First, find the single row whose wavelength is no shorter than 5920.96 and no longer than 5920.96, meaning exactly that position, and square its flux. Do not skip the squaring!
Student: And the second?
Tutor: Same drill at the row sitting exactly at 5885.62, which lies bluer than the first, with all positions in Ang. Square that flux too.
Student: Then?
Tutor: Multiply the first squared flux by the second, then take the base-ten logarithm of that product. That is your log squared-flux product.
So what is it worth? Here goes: 5.28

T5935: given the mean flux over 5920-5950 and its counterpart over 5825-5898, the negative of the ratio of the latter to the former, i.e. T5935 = -0.99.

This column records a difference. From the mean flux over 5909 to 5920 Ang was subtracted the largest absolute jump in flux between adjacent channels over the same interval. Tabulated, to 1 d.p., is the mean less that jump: 19.6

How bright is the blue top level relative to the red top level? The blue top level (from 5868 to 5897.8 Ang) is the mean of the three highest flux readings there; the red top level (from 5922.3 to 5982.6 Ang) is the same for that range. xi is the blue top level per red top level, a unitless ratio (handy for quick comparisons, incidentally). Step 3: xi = 1.02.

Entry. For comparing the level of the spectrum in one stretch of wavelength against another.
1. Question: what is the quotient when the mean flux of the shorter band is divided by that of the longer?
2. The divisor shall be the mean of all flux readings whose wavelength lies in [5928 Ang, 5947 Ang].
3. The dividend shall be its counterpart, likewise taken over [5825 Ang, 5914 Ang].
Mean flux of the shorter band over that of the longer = 0.99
